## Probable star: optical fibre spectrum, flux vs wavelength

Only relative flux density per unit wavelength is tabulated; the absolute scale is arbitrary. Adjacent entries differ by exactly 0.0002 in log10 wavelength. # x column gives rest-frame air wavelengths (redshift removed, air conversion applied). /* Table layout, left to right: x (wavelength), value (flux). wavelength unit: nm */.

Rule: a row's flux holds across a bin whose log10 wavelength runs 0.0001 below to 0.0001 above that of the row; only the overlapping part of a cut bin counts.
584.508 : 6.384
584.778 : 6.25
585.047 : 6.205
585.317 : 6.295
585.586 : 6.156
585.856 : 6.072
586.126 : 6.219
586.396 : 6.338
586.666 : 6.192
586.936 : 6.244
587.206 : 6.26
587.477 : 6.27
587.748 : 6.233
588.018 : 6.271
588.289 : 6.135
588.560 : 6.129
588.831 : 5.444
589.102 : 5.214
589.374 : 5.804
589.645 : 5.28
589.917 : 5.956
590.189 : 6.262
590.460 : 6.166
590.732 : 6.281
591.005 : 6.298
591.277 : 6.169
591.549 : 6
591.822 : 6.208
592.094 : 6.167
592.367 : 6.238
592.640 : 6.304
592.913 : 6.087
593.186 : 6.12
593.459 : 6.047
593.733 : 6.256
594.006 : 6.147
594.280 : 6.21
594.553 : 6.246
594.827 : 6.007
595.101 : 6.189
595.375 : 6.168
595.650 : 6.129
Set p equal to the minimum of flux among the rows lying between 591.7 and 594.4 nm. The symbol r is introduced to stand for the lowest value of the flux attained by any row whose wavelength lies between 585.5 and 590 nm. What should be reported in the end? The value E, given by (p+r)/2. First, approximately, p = 6.047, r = 5.214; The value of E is 5.6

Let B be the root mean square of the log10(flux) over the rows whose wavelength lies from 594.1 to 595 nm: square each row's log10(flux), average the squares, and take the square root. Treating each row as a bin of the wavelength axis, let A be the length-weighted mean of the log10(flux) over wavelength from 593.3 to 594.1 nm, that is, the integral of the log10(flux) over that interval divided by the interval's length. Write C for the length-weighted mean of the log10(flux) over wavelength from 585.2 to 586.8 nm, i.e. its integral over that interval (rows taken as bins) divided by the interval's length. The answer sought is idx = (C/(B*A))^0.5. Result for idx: 1.13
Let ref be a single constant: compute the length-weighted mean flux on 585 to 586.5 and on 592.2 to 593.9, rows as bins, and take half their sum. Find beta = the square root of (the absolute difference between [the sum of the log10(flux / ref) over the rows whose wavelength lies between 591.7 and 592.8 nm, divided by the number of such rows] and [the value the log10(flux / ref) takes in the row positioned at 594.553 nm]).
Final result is 0.03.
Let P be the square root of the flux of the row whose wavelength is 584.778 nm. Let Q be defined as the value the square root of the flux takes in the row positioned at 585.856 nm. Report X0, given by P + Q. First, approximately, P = 2.50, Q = 2.46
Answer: 4.96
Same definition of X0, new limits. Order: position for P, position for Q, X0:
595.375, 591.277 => 4.97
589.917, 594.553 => 4.94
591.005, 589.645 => 4.81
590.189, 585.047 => 4.99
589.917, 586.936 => 4.94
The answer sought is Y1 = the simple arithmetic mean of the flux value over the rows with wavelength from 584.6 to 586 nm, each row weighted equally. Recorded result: 6.20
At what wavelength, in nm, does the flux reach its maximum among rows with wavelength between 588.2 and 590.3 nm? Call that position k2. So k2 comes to 590.189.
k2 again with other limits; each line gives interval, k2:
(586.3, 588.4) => 586.396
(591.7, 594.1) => 592.640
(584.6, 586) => 585.317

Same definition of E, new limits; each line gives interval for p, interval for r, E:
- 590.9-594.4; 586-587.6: 6.1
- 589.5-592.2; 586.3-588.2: 5.7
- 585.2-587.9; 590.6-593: 6.0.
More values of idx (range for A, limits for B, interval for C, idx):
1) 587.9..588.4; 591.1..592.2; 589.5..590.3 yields 1.11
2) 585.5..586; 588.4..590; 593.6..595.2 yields 1.16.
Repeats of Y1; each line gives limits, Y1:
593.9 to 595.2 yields 6.16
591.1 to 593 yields 6.17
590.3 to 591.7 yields 6.18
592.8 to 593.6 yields 6.08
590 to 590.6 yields 6.21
